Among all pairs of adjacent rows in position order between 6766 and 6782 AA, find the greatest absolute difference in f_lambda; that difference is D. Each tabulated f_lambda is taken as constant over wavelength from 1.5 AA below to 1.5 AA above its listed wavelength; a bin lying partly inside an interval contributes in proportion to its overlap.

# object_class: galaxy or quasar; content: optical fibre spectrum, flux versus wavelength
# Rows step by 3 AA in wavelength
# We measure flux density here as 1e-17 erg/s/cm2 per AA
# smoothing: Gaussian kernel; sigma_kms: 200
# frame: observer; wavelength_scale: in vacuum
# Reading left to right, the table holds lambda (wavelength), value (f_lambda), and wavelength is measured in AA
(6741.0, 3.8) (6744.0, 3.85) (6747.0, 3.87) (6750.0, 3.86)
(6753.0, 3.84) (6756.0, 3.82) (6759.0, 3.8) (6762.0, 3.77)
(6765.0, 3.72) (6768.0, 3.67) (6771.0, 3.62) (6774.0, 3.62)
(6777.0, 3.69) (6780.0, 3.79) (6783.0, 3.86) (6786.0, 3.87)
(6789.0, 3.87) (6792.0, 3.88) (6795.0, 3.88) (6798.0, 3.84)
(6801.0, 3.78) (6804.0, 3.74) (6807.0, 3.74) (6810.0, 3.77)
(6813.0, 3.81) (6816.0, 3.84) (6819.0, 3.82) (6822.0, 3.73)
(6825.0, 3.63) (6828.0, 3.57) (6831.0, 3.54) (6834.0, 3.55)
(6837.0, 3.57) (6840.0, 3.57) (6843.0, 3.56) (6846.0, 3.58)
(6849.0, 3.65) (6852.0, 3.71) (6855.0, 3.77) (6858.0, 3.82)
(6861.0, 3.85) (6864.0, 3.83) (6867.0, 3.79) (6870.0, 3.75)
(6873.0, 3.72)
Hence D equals 0.10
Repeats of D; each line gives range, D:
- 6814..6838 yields 0.10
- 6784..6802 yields 0.06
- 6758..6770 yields 0.05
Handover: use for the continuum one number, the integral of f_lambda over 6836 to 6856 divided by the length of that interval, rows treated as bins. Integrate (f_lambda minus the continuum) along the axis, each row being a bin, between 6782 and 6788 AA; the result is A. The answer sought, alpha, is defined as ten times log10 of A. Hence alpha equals 1.5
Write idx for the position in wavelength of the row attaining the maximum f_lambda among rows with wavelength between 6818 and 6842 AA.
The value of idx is 6819.0 AA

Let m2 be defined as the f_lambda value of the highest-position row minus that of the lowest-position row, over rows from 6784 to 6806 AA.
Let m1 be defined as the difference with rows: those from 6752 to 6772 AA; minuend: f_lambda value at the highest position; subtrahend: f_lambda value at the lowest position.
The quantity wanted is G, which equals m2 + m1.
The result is -0.35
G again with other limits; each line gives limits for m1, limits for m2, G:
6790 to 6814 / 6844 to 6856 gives 0.12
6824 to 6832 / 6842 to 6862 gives 0.20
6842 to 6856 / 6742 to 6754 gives 0.20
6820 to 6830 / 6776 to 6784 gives 0.01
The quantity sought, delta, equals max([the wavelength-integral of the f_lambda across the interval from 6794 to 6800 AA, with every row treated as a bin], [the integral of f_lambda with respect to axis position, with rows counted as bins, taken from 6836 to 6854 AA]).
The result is 65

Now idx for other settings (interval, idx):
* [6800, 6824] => 6816.0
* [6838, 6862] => 6861.0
